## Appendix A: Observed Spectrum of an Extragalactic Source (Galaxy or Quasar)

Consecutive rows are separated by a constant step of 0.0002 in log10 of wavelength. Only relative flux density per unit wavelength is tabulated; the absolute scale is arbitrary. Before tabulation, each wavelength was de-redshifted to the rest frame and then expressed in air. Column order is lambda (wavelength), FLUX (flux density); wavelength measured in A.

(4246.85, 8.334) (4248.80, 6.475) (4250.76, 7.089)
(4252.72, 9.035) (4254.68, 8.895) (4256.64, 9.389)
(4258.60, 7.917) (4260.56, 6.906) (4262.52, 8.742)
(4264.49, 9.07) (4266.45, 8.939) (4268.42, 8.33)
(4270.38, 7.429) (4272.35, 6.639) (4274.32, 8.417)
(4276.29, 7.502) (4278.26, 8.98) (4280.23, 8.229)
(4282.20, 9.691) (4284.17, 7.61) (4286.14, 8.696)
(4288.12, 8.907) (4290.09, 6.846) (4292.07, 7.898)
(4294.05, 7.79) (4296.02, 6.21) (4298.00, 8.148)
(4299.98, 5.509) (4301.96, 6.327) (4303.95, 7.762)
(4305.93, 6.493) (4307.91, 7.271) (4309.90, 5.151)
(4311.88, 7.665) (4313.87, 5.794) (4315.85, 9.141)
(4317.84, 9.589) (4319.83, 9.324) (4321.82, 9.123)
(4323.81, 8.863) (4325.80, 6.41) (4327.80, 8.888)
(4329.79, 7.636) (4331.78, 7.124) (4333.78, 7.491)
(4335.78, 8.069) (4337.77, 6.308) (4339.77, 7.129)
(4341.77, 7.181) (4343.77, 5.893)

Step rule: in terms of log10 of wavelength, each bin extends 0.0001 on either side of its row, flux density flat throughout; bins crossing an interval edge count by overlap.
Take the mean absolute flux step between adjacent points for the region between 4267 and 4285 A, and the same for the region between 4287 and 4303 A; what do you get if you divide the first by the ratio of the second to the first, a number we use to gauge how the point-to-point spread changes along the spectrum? 1.1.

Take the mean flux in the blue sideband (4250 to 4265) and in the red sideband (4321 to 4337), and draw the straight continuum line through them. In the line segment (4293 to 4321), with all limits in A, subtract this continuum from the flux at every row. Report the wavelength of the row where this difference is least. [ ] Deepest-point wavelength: 4309.90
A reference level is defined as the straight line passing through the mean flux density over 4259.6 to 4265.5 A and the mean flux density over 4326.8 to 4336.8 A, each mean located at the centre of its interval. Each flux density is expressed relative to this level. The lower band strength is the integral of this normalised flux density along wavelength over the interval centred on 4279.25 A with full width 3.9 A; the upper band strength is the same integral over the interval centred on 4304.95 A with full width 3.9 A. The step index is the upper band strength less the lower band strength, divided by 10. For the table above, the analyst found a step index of -0.06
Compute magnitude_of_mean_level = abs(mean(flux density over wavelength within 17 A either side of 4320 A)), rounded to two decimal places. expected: 7.75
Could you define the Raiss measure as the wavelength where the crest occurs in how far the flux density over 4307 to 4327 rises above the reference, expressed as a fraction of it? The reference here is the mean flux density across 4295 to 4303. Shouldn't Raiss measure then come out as 4317.84 A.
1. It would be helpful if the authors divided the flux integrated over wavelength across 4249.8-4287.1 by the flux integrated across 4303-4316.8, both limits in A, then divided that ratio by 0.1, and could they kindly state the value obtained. 32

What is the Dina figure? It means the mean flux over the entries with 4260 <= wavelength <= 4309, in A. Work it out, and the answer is 7.77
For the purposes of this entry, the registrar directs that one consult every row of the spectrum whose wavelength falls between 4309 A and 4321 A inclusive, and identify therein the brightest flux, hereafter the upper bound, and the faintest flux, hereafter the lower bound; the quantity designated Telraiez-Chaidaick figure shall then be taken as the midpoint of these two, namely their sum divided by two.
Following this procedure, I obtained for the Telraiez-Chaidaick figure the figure 7.4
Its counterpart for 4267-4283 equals 8.2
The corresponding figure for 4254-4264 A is 8.1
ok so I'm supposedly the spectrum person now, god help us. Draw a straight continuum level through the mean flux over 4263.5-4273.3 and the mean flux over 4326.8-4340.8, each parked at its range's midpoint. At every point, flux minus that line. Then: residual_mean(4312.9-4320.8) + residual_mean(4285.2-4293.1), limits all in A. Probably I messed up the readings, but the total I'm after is 1.0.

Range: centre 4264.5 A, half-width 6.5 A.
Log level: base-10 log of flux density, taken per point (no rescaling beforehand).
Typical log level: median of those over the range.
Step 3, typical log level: 0.92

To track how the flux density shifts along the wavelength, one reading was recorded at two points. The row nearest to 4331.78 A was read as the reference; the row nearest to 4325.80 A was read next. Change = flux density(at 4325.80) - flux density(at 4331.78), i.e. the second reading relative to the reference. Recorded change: -0.7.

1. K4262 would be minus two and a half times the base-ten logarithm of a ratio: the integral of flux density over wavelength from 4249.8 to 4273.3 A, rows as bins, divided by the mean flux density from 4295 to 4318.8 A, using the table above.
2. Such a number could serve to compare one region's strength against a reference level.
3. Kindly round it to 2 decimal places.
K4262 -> -3.59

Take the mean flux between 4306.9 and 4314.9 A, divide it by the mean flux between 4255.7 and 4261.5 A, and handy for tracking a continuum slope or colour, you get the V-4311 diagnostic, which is 0.80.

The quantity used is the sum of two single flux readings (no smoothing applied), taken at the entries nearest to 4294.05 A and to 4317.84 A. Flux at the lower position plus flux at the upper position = 17.4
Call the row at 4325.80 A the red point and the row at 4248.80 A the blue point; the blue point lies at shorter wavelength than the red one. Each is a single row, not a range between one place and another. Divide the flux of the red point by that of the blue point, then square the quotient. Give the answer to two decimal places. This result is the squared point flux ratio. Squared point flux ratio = 0.98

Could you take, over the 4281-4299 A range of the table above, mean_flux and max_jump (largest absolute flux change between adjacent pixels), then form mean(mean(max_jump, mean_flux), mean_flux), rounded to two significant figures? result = 6.5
